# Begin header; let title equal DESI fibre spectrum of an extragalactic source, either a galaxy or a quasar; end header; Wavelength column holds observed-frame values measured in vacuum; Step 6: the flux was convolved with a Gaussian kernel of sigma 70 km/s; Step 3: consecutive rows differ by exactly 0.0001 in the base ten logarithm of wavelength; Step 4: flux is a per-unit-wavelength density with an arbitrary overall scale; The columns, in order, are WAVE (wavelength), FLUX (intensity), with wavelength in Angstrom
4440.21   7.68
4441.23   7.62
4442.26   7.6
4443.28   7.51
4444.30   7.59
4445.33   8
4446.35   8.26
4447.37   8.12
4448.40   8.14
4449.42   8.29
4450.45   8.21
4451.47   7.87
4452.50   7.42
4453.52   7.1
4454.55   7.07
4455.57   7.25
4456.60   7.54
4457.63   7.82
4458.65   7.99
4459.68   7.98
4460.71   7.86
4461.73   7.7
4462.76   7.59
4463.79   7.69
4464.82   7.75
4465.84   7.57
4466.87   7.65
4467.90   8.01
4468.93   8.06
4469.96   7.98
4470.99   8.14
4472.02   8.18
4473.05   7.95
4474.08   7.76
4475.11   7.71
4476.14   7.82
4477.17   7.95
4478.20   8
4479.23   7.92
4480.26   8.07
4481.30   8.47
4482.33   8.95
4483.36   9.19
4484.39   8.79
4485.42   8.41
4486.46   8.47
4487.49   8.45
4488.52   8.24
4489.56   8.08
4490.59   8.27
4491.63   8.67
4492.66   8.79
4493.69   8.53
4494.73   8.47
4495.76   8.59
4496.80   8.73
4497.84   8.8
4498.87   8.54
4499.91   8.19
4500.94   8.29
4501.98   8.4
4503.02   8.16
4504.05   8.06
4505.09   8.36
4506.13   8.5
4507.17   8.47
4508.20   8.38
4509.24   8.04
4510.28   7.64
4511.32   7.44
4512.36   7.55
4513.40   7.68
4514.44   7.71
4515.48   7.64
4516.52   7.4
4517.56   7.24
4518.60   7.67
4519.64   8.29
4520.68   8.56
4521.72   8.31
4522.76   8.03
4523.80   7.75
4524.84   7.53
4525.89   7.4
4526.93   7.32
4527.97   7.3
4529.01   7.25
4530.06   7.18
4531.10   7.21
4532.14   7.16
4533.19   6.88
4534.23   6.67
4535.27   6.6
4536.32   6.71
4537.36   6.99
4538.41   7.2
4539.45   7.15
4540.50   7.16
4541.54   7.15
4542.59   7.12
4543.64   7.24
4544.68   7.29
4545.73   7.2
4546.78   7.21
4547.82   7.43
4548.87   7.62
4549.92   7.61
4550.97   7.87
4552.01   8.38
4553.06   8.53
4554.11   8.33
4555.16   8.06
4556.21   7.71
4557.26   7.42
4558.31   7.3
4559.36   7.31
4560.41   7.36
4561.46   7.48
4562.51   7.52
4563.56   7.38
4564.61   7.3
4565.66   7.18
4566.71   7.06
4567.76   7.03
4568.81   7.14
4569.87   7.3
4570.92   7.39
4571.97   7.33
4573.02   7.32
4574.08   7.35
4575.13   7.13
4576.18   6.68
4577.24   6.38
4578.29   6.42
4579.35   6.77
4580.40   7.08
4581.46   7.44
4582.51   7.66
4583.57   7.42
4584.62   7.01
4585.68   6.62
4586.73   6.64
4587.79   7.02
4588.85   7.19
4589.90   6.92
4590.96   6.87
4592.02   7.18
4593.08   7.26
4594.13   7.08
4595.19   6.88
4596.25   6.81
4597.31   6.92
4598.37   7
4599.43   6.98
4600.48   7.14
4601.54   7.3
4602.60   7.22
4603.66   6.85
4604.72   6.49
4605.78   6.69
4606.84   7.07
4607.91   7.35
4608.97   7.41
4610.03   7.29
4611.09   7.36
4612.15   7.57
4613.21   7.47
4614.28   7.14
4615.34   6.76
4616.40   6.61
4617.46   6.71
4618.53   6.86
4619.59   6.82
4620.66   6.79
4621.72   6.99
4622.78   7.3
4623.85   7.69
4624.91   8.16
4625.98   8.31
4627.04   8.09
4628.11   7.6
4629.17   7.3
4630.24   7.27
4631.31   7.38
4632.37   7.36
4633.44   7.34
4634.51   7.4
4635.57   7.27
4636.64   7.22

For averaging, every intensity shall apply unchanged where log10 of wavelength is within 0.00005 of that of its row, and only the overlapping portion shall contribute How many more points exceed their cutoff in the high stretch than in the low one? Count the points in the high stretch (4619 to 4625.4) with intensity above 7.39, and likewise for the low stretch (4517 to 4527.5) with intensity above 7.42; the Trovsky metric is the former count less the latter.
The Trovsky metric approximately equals -5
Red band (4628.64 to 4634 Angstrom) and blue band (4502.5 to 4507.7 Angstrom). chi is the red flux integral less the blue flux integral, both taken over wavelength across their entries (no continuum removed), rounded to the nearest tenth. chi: -4.0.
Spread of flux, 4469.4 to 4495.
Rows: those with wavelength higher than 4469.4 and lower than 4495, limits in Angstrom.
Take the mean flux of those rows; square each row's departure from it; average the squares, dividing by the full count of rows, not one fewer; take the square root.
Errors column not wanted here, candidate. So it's 0.38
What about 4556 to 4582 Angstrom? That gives 0.32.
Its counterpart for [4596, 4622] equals 0.28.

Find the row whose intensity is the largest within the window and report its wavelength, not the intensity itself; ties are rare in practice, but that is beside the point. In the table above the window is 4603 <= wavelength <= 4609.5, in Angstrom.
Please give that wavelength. 4608.97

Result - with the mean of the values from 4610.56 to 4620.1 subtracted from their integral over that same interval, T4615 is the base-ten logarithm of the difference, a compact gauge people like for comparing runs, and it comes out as 1.78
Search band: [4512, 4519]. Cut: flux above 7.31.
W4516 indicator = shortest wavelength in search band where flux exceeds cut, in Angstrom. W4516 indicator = 4512.36 Angstrom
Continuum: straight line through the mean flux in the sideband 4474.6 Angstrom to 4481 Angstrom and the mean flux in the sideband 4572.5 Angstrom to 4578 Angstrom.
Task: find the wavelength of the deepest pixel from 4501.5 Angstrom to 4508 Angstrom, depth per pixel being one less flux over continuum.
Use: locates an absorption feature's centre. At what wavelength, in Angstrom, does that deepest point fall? 4504.05 Angstrom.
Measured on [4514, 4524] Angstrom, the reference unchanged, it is 4517.56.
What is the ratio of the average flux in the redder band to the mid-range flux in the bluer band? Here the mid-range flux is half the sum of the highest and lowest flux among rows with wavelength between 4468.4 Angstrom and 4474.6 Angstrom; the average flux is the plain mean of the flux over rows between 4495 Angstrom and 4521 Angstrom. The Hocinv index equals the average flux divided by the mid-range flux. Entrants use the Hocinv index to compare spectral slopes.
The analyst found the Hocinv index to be 1.02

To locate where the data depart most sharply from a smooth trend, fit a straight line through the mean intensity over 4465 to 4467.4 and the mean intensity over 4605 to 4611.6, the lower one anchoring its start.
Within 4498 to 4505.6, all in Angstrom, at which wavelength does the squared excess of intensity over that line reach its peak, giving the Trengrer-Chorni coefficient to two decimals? 4498.87 Angstrom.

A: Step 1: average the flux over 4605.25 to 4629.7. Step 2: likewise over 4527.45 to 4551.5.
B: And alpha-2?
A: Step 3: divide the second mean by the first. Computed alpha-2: 0.99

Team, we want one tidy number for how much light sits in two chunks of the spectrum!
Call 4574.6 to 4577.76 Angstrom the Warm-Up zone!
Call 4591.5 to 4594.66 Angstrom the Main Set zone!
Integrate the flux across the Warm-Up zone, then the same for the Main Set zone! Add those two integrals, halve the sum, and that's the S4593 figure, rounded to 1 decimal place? 22.0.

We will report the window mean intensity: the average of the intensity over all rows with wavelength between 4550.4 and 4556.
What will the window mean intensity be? 8.2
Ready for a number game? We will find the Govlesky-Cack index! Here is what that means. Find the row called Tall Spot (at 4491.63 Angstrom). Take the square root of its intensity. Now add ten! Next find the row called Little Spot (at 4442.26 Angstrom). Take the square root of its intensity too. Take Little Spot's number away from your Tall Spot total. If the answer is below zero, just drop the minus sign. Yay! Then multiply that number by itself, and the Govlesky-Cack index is 104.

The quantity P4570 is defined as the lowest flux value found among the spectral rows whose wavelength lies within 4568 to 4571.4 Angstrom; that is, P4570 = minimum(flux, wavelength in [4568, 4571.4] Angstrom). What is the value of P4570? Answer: 7.14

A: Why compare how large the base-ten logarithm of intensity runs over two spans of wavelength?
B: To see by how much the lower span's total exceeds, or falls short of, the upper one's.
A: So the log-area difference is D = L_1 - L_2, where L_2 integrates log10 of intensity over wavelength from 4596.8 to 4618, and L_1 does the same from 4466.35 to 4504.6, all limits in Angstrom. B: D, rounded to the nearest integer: 17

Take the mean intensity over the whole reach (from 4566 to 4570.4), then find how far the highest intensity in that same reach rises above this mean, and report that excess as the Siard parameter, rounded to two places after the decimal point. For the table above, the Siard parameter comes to 0.17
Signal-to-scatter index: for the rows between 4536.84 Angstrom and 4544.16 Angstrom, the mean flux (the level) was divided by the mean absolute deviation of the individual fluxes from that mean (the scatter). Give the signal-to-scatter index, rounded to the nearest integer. 140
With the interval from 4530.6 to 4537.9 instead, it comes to 35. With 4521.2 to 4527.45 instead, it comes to 25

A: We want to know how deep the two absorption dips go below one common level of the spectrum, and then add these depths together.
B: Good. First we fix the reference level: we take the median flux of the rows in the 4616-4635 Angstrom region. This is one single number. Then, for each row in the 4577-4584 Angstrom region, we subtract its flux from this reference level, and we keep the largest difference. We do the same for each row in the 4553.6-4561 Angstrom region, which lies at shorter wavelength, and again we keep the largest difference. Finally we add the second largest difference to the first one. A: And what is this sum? 0.96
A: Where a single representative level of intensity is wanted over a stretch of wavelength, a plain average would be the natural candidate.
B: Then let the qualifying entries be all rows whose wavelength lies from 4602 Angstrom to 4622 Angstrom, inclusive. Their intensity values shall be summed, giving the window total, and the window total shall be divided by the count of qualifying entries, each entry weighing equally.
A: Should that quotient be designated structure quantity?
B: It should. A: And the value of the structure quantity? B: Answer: 7.0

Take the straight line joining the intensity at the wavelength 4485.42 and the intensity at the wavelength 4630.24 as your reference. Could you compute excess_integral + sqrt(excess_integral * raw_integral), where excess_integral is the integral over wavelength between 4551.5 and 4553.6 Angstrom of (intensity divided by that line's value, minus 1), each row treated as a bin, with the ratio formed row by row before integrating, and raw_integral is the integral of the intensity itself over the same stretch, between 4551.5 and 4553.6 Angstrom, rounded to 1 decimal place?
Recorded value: 1.8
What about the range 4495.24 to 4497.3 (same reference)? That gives 1.3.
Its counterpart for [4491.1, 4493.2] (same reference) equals 1.4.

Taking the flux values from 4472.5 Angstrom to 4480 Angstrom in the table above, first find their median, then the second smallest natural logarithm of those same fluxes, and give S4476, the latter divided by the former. 0.259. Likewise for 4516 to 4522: 0.251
